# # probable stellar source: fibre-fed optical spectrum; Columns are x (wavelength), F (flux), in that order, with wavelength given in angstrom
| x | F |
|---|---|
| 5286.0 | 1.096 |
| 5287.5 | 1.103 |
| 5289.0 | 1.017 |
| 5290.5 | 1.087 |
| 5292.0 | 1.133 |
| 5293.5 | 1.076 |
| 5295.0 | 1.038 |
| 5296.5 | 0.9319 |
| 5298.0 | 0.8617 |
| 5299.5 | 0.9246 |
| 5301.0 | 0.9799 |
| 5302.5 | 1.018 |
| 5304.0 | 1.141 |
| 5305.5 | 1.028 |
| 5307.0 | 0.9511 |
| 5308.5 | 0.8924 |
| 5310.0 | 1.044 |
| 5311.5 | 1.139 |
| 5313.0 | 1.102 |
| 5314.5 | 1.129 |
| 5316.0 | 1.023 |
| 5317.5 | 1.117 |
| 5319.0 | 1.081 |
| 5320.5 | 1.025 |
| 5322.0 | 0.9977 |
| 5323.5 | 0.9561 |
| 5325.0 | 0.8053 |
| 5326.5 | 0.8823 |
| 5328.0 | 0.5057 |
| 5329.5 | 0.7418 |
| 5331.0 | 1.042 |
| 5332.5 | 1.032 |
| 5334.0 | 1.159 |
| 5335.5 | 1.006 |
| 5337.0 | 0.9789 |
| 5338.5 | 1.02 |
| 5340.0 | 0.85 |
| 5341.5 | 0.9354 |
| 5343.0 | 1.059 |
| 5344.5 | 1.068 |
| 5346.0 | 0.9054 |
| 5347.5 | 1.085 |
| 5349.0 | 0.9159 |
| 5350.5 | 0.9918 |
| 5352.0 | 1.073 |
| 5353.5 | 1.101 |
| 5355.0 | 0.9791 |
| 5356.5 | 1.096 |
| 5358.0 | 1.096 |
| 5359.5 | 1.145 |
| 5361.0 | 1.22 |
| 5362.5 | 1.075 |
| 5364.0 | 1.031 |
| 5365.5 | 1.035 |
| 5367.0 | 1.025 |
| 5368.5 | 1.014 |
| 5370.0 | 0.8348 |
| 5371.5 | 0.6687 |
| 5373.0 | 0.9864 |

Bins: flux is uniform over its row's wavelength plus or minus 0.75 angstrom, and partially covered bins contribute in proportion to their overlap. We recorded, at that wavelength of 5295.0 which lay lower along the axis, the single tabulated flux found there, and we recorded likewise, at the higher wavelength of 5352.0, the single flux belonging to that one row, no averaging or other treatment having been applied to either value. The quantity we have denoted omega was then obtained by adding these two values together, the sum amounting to 2.11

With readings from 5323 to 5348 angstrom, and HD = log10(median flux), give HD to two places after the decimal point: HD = -0.01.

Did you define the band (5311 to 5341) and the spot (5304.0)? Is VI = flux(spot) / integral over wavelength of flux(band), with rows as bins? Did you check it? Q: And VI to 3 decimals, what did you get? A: 0.039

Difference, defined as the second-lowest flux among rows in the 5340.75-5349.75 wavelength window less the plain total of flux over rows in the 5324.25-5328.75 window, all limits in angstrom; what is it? -1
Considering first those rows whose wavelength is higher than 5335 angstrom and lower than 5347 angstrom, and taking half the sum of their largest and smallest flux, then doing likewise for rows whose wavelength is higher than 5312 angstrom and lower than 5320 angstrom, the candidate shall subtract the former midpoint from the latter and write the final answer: 0.12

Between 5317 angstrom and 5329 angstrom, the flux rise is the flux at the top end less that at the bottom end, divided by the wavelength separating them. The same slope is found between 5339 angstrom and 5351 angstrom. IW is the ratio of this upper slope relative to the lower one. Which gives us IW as -0.2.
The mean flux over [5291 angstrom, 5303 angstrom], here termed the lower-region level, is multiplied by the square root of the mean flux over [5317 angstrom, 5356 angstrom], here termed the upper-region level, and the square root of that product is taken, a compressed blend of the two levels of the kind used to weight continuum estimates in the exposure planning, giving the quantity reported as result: 0.99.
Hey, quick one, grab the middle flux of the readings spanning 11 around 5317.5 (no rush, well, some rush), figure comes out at 1.08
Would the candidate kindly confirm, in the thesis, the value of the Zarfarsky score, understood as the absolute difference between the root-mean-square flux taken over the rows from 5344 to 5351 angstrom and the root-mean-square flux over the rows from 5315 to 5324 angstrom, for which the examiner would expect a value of 0.039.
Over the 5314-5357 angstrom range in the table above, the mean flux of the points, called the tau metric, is 0.98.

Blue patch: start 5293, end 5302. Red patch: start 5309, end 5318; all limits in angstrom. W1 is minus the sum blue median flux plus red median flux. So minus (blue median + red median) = -2.07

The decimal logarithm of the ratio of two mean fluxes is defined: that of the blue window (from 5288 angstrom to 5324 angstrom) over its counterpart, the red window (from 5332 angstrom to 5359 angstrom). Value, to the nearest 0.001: 0.004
